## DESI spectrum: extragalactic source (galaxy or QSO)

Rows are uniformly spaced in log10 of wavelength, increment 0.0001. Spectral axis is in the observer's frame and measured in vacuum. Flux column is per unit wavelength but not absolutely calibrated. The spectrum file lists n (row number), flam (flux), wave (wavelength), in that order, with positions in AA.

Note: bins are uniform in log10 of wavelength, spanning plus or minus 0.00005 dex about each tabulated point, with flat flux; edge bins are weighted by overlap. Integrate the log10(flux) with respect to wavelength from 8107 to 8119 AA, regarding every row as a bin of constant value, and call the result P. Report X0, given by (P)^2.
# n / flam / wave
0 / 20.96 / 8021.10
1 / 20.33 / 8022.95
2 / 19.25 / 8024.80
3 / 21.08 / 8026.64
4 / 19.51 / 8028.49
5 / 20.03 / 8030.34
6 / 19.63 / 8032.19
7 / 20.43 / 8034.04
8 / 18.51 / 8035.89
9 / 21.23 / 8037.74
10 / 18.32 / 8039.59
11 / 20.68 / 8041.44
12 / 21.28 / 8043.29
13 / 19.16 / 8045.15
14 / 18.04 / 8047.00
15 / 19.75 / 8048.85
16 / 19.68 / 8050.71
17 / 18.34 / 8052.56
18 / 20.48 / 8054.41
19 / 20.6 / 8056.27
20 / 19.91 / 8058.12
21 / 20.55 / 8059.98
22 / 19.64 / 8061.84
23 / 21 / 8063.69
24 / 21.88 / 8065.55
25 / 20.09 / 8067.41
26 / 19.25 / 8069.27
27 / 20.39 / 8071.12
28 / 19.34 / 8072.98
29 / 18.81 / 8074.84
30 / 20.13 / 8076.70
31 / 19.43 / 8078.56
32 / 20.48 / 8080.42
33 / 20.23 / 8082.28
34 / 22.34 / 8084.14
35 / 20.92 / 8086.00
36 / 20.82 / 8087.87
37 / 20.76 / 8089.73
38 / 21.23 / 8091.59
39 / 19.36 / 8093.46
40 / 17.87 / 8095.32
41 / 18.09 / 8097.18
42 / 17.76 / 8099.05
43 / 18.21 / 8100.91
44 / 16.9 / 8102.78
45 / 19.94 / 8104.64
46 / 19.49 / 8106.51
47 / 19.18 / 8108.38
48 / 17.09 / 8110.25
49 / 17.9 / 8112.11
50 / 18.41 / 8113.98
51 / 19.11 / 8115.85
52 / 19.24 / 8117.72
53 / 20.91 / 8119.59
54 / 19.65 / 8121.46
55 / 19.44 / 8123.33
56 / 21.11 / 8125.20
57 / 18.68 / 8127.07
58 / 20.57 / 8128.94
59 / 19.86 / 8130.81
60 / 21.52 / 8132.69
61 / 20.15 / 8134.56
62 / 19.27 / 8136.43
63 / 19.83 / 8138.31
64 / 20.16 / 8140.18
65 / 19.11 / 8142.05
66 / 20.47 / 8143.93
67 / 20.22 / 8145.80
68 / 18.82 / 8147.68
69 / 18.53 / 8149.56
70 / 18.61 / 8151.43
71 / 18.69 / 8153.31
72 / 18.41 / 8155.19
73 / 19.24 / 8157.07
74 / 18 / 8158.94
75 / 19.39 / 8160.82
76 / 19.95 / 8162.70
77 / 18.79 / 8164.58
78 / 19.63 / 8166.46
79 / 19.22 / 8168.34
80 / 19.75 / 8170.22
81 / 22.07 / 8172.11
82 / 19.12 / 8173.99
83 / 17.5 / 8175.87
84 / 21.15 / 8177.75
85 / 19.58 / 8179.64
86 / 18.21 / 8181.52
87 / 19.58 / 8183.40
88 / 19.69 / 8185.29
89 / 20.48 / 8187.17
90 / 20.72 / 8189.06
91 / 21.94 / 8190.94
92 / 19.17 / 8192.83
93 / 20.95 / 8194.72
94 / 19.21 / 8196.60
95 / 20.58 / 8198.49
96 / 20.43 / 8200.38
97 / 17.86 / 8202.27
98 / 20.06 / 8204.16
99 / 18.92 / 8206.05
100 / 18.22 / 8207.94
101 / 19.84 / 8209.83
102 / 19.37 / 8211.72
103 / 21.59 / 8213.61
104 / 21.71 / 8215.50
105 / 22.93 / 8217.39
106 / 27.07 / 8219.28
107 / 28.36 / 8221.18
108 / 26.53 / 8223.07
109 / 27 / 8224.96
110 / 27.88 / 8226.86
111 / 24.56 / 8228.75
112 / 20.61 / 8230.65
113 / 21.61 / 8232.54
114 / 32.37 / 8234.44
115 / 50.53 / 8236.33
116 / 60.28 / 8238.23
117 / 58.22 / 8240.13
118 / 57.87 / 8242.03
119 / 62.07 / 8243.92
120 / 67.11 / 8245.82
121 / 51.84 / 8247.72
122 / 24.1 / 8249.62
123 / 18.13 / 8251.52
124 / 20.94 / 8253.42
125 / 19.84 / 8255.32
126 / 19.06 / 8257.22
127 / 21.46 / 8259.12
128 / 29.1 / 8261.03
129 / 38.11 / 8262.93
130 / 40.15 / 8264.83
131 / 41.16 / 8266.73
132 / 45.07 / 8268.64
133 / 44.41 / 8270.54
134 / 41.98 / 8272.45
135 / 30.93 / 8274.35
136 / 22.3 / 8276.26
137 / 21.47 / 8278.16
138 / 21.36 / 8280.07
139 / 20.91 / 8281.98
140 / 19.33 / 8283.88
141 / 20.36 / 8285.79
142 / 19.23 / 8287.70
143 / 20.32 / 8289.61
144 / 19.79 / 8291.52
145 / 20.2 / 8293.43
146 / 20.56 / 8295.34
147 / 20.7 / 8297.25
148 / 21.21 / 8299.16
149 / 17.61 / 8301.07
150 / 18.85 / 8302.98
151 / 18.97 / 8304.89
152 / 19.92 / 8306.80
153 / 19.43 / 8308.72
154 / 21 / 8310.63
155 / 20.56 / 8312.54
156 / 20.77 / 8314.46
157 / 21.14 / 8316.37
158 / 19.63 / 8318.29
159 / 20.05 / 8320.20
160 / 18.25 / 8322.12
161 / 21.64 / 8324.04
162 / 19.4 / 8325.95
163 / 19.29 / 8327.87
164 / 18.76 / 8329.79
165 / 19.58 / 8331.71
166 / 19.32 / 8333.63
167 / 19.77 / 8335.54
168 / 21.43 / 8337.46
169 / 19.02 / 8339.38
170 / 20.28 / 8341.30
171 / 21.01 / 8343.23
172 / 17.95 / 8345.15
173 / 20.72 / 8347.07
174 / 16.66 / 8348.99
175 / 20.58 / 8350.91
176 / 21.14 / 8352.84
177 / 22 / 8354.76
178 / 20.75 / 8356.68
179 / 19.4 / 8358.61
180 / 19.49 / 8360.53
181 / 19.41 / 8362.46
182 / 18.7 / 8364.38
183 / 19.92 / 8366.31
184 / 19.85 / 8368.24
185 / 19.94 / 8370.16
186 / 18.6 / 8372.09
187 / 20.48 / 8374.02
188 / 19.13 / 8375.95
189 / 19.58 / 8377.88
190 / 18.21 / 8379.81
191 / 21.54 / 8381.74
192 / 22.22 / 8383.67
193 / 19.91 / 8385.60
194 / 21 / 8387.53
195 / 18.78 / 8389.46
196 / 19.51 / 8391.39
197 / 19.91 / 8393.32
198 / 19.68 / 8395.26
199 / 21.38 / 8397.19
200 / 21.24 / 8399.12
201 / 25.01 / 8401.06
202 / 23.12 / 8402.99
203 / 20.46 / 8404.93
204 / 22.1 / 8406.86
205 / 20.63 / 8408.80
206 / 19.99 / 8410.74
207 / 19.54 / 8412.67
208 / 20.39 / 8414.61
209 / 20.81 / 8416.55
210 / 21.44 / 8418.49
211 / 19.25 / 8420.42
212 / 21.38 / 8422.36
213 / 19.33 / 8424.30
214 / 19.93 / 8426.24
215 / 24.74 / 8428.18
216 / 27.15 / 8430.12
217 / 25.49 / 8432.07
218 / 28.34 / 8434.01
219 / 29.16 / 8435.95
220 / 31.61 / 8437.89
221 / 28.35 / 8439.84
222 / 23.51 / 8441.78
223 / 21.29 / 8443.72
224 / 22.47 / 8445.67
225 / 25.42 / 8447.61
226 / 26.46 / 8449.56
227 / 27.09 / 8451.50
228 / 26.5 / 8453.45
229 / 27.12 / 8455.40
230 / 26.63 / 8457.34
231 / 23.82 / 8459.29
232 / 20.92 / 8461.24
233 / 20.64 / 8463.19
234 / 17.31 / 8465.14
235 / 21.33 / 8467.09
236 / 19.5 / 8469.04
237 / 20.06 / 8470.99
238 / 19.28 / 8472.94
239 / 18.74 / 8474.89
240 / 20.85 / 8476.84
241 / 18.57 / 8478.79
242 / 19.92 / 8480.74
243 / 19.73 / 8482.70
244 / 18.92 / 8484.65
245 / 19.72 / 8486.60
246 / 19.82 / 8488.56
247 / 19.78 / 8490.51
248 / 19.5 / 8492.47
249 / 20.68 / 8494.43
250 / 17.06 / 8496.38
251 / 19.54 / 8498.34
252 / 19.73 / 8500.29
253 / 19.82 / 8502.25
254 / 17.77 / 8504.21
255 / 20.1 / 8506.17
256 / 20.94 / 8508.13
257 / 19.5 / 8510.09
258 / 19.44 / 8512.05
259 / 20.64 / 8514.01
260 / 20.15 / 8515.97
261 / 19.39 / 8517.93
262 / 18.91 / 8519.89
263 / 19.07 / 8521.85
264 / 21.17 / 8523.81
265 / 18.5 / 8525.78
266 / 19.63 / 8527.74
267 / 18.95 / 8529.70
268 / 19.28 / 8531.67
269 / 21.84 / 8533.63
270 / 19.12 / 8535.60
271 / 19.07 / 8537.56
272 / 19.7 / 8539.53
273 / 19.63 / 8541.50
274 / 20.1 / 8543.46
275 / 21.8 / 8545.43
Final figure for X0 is 232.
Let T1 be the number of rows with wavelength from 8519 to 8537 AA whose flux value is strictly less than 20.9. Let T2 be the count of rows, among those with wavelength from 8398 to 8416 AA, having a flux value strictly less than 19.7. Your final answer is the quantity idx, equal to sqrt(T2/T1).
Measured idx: 0.4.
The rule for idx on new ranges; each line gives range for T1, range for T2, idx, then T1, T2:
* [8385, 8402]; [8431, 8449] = 0.0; 5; 0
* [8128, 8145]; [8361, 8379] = 0.8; 8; 5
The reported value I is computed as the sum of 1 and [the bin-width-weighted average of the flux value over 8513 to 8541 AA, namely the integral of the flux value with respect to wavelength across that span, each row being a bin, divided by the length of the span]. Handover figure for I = 20.7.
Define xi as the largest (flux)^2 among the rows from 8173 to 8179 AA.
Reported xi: 447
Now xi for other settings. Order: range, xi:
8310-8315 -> 441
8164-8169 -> 385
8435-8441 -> 999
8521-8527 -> 448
